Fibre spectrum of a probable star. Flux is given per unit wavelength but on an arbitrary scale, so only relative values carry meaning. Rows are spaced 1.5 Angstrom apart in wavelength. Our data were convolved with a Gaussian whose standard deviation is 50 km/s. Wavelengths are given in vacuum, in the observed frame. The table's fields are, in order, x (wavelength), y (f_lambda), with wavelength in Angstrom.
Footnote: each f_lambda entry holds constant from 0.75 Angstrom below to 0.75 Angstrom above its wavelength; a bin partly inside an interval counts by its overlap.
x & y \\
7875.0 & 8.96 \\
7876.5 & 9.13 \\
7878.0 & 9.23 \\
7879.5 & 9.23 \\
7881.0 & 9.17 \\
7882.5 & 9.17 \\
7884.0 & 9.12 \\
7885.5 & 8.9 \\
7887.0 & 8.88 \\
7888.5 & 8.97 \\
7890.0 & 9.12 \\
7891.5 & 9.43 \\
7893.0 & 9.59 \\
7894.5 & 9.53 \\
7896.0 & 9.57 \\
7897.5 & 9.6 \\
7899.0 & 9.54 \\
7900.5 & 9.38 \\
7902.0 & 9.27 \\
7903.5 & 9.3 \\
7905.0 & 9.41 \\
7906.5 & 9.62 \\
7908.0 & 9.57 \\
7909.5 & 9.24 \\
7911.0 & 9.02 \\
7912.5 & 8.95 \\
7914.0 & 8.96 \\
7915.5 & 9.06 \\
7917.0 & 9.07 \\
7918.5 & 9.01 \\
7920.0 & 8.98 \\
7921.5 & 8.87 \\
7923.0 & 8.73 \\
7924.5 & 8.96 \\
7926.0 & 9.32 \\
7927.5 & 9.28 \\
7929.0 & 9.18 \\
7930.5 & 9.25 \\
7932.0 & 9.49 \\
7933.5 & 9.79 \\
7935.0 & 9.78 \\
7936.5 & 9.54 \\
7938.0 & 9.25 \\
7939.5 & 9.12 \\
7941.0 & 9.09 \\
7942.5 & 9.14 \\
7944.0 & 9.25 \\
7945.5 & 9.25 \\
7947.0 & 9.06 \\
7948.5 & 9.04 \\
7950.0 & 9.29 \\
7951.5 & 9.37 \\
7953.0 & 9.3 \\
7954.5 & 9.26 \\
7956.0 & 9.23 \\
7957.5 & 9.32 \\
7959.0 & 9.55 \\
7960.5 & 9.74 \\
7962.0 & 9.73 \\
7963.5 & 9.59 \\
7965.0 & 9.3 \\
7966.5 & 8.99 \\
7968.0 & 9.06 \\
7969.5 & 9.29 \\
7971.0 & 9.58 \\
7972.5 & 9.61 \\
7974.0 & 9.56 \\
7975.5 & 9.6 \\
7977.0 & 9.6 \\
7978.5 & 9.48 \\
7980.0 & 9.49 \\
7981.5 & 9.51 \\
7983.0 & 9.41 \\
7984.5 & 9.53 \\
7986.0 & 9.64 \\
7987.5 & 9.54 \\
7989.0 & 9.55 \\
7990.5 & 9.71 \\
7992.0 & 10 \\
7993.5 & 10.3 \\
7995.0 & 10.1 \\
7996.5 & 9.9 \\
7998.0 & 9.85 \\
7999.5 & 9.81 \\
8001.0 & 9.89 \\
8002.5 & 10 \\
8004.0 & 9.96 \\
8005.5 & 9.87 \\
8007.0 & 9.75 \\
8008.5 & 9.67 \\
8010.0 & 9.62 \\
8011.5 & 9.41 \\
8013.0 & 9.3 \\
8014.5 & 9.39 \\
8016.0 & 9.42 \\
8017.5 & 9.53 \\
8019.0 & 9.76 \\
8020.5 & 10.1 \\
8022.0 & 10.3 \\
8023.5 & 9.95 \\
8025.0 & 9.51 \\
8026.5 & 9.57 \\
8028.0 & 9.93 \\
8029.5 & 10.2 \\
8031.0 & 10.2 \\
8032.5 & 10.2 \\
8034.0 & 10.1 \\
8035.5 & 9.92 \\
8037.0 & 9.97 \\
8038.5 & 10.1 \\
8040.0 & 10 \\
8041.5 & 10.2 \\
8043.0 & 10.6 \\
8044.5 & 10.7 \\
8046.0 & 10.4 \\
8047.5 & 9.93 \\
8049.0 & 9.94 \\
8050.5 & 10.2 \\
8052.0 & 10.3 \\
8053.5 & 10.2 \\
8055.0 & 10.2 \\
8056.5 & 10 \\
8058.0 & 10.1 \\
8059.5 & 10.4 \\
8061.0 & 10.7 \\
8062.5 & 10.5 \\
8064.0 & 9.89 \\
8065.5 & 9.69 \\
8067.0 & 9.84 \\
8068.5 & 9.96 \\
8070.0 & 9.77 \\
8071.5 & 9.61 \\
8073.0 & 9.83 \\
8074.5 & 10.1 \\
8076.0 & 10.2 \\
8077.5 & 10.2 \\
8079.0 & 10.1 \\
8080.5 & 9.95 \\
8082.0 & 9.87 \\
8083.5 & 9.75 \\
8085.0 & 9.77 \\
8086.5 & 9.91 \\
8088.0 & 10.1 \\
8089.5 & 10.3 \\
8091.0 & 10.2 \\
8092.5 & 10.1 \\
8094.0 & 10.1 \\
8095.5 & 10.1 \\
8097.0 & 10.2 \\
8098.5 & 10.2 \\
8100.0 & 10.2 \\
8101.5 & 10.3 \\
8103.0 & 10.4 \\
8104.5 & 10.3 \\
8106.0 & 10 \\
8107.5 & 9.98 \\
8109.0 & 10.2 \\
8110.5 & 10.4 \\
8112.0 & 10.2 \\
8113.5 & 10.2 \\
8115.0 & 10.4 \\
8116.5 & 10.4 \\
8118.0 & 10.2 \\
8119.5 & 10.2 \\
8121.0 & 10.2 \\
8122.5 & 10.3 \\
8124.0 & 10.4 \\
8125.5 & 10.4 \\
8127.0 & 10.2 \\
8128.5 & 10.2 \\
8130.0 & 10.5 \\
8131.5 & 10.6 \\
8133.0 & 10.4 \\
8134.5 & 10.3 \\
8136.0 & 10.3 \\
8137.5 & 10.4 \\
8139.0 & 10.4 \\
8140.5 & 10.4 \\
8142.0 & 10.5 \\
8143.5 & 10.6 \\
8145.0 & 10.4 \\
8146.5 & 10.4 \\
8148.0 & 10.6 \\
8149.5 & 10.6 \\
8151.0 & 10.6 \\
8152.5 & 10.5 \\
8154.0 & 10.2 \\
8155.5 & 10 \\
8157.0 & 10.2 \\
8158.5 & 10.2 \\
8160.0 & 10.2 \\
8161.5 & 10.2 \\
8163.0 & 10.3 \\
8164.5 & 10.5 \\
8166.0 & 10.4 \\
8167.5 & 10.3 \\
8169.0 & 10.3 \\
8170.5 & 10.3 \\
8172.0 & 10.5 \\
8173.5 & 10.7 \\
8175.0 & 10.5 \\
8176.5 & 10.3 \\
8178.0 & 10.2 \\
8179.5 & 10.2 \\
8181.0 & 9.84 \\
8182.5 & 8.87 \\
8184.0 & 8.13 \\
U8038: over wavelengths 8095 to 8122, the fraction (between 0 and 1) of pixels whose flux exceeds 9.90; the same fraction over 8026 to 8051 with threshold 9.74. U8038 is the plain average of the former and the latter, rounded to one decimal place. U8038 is 1.0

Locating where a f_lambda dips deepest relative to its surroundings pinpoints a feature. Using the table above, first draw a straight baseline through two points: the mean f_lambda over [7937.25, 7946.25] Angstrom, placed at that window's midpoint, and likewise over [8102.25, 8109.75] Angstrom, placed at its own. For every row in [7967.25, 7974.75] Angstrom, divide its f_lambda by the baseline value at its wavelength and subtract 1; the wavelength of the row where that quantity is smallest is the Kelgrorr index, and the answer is 7968.0 Angstrom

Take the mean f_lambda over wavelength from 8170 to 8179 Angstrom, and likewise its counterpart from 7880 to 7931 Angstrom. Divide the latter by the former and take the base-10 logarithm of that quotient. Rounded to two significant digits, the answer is -0.054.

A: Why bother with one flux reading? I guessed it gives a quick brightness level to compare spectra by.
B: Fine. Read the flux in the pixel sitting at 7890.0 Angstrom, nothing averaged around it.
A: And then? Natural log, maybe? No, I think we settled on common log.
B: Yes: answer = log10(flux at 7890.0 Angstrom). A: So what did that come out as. 0.96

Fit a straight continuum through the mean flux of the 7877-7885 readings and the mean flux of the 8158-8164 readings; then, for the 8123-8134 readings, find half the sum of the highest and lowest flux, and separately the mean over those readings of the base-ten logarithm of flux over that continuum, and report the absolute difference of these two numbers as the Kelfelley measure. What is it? 10.4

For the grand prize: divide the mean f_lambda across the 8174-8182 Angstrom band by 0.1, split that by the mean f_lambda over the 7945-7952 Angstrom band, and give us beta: 11.1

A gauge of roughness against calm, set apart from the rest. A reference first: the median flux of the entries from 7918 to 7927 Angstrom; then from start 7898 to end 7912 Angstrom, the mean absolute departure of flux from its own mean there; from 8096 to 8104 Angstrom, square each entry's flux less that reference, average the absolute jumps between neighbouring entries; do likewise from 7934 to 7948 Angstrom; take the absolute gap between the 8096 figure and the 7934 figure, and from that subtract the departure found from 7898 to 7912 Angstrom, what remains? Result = -0.11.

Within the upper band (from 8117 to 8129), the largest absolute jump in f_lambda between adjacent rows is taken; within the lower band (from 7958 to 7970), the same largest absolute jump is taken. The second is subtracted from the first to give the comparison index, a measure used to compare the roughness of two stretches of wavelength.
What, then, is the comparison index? -0.11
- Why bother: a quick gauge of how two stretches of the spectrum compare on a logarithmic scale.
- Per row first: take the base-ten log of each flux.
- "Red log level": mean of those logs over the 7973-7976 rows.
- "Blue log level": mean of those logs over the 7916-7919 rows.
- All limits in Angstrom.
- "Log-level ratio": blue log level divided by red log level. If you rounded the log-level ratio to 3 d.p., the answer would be 0.974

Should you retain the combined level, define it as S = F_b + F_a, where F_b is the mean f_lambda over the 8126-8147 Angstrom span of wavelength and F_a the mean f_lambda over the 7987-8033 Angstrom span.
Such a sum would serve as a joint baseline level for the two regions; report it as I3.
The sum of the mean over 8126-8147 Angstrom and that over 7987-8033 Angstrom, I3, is 20.22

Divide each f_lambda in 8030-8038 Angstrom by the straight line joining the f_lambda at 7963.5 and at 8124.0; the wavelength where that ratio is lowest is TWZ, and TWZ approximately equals 8035.5 Angstrom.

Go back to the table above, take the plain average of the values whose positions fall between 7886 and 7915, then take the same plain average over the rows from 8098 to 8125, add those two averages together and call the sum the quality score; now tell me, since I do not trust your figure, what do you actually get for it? 19.6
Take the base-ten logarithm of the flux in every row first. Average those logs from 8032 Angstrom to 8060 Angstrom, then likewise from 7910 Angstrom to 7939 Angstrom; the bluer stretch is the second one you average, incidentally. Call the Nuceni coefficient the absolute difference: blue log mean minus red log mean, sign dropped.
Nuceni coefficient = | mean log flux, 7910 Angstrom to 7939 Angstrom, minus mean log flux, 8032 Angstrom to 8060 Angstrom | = 0.045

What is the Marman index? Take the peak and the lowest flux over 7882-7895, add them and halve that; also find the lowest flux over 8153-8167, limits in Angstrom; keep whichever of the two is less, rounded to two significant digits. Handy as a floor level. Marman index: 9.2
